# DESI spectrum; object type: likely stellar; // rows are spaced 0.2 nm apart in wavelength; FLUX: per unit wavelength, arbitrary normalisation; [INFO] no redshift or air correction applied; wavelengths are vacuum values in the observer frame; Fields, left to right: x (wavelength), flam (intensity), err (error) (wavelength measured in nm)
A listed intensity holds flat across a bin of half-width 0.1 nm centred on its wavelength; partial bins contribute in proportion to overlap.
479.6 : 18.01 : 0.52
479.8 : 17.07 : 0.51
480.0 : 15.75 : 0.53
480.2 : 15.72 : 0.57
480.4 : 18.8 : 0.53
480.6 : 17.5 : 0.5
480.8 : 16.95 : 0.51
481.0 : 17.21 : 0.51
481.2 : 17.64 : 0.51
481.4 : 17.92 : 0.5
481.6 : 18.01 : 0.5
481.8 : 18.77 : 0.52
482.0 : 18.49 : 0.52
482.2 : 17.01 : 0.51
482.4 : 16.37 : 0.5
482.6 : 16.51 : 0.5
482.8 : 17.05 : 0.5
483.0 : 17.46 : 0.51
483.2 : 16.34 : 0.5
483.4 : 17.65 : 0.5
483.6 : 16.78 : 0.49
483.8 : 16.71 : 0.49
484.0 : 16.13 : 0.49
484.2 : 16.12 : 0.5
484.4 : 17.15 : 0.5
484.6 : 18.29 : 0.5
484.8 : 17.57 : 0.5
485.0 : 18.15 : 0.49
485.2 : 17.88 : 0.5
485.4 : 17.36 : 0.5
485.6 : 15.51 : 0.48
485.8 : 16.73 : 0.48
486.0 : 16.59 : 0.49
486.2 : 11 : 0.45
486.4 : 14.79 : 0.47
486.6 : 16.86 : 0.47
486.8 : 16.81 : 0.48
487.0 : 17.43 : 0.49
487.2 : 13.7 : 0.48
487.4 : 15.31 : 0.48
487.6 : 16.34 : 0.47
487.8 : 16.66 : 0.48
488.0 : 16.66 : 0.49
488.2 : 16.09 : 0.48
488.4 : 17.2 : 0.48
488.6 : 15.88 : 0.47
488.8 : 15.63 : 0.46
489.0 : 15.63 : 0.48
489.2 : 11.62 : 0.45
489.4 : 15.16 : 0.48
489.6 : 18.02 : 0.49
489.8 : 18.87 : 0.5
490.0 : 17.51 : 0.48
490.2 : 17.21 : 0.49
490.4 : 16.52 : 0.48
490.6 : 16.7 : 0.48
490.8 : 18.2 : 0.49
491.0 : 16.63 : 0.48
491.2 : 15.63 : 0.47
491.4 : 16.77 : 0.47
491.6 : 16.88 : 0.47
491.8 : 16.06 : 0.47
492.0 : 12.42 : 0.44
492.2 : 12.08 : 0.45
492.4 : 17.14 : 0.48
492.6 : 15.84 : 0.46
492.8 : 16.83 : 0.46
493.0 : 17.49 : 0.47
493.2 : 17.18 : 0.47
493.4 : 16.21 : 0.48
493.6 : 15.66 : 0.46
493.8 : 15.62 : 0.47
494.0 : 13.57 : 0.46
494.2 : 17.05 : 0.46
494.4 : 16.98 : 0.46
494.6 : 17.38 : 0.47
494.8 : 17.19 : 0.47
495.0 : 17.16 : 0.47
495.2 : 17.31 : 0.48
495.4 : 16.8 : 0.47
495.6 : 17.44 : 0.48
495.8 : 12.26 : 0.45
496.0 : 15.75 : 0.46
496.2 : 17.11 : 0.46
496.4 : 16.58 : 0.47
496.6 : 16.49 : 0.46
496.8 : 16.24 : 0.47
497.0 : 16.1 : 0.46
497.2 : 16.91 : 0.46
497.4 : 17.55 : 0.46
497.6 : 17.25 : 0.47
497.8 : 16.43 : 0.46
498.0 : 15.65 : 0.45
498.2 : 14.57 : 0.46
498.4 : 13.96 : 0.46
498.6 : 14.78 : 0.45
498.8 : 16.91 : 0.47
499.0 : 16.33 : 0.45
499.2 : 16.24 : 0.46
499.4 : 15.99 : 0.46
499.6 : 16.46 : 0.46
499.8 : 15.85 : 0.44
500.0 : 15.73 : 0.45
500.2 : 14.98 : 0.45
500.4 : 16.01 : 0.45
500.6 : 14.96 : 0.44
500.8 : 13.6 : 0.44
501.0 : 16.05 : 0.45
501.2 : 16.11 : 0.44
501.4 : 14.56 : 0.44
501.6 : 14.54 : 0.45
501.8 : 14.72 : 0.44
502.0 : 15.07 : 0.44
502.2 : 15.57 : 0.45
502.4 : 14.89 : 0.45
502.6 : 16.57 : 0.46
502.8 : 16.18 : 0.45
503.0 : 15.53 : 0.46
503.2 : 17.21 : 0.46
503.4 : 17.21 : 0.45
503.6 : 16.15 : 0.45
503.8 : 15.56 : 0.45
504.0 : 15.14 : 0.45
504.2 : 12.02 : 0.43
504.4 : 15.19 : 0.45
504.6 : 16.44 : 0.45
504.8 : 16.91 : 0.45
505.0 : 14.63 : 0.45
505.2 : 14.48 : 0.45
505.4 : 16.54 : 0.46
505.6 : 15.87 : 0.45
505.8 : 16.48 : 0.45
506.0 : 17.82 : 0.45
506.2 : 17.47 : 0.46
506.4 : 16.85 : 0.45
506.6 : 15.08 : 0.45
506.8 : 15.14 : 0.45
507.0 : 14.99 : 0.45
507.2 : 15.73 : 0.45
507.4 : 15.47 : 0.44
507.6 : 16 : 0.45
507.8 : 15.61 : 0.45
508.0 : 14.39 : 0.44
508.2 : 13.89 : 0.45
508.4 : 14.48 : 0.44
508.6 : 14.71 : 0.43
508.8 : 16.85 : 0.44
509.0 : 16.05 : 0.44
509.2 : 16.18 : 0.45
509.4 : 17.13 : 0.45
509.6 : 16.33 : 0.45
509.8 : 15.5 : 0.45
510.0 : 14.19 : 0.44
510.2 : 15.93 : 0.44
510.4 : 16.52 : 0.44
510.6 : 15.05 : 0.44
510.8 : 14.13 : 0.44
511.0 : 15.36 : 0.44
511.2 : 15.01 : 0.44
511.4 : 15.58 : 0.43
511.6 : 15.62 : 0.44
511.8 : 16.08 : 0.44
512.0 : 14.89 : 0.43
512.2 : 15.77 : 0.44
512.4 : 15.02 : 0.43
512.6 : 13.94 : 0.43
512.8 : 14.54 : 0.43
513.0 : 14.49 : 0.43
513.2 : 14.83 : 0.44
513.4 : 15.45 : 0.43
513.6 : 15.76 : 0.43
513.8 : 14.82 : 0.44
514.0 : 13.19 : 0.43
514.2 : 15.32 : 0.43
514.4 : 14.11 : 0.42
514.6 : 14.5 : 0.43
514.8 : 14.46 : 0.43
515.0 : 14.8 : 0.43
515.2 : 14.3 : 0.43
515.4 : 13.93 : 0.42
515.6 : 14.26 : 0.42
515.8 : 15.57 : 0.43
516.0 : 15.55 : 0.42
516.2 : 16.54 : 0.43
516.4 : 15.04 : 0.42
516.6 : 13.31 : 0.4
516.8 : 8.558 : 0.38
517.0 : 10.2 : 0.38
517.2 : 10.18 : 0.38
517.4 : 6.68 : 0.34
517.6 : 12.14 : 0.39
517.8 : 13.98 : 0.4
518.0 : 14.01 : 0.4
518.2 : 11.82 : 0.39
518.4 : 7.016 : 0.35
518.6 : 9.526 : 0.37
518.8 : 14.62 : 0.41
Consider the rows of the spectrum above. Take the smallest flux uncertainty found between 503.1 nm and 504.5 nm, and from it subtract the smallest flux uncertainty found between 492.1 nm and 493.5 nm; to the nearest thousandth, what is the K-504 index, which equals -0.020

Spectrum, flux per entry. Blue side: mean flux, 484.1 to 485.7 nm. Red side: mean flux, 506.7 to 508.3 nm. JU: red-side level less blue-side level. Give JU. -2.1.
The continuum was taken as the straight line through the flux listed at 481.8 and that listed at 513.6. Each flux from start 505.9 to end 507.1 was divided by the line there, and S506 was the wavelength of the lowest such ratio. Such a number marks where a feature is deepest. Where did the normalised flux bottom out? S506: 507.0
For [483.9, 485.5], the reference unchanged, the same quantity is 484.0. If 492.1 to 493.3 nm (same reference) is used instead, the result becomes 492.2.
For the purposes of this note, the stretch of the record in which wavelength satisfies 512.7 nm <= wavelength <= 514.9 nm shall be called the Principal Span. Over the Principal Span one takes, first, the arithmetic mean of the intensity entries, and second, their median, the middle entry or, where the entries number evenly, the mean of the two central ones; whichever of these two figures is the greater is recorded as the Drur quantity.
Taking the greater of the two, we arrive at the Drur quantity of 14.7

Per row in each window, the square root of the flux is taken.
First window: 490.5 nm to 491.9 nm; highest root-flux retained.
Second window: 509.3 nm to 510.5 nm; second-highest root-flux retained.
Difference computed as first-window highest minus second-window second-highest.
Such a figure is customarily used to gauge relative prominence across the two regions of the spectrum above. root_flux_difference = 0.20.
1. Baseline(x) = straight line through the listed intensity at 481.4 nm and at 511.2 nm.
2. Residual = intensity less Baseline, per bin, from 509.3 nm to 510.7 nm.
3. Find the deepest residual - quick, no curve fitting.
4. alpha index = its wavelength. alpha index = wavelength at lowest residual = 510.0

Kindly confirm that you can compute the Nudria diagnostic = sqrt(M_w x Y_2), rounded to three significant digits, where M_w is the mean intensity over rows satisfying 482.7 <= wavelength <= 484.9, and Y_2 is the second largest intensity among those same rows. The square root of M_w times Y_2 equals 17.3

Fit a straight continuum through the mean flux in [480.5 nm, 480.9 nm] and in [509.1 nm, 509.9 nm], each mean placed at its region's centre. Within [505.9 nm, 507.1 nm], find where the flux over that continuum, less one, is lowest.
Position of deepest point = 507.0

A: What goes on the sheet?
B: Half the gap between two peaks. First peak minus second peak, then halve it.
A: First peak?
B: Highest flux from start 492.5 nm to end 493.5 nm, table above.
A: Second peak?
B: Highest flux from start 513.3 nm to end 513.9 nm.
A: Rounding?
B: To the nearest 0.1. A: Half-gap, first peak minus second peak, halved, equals 0.9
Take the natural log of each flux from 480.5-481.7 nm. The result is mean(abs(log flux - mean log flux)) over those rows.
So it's 0.02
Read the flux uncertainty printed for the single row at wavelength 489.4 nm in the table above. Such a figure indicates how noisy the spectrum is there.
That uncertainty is 0.48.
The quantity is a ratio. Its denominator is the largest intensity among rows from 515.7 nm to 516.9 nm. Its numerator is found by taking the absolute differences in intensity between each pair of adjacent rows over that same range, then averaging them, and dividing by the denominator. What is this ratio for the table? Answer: 0.11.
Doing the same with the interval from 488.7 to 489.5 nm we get 0.16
